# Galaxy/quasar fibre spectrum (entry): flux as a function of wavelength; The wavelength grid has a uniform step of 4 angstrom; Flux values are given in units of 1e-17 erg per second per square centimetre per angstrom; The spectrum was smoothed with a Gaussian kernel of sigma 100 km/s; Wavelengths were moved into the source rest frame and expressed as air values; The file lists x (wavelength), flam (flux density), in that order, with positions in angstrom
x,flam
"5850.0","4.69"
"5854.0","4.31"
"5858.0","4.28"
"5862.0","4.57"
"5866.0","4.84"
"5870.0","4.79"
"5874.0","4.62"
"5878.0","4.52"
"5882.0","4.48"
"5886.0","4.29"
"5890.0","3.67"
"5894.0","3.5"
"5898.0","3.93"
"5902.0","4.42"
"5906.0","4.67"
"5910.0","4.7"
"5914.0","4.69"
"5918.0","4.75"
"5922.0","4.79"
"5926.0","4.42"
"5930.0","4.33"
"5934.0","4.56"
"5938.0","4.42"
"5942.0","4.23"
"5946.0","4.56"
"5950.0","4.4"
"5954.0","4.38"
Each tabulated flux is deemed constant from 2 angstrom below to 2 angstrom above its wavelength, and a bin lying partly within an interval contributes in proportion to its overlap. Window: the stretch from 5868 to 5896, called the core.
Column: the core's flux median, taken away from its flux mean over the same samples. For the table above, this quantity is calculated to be -0.21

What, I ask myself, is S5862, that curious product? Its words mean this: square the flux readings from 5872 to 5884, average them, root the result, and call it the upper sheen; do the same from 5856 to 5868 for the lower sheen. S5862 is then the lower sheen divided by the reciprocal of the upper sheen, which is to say 21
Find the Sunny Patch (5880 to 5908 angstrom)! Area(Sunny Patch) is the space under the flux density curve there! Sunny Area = 116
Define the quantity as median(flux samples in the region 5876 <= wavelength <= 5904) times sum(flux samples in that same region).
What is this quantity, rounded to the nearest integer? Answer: 124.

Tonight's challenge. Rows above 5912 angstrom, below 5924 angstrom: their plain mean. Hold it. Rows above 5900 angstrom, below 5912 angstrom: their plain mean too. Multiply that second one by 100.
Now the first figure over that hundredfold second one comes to 0.0103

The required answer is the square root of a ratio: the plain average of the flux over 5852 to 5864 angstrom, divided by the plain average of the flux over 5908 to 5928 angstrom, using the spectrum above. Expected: 0.97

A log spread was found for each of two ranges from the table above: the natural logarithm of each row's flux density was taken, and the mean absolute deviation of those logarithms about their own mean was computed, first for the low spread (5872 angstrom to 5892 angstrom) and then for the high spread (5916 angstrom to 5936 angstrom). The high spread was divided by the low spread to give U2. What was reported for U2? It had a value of 0.5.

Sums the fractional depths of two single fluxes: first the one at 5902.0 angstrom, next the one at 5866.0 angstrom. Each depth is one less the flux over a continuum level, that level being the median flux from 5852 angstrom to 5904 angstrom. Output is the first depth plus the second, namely -0.10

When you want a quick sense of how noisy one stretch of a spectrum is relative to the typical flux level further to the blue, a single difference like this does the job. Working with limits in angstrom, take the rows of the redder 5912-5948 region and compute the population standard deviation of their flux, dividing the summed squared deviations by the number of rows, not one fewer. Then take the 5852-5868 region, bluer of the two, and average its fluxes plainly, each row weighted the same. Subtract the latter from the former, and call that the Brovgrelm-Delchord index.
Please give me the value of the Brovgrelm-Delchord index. -4.32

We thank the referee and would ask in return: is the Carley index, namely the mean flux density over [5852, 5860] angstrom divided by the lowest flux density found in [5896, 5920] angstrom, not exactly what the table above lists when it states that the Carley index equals 1.093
